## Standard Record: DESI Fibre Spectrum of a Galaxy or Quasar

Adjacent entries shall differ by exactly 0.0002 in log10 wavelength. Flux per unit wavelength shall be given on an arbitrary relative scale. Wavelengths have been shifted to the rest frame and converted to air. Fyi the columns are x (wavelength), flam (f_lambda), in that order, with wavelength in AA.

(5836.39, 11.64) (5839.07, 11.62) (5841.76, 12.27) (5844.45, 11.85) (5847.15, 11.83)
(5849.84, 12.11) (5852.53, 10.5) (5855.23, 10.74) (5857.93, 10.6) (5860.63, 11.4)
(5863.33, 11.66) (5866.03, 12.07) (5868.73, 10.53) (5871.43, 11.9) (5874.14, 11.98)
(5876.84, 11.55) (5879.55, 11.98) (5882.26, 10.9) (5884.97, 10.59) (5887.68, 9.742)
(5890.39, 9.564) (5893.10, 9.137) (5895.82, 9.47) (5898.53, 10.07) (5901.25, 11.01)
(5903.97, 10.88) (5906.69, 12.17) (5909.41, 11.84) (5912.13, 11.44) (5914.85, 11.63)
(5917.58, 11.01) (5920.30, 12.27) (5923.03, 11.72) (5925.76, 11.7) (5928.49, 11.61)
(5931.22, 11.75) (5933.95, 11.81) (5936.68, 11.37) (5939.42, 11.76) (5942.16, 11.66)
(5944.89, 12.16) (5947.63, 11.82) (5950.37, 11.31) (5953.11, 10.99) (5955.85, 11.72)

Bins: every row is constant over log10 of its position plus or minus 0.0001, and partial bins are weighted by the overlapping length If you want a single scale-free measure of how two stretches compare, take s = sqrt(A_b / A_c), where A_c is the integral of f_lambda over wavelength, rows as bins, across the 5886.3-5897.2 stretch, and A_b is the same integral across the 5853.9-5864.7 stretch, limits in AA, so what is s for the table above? 1.08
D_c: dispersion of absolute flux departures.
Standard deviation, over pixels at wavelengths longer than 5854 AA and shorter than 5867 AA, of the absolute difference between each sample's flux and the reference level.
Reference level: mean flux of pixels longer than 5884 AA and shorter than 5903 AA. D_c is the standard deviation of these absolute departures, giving 0.6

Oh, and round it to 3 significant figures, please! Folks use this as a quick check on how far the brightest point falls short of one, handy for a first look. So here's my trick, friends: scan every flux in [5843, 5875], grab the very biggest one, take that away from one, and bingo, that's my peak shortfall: -11.1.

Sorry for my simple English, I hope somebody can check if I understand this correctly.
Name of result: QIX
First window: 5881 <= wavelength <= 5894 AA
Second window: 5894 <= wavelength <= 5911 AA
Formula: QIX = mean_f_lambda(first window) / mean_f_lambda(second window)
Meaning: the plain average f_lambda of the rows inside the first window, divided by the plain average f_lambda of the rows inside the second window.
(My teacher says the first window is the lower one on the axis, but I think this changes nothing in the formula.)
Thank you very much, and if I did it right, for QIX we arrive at 0.92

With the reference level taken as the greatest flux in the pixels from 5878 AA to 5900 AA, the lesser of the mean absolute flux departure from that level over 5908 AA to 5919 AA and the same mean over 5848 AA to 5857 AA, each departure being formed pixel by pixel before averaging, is 0.50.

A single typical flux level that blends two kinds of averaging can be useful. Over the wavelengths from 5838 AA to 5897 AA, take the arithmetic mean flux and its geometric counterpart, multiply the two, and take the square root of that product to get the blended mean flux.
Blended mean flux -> 11.1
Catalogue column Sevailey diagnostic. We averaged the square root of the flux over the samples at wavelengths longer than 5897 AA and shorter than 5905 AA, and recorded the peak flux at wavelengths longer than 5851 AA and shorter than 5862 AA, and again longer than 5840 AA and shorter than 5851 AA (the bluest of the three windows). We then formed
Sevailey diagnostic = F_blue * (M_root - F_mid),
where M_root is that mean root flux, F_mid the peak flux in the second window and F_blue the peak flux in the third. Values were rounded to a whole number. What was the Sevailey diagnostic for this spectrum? -100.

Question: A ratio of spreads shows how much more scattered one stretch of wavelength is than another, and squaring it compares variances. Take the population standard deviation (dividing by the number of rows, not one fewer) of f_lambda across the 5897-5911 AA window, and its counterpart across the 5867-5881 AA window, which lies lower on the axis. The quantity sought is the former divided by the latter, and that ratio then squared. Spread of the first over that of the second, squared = 1.8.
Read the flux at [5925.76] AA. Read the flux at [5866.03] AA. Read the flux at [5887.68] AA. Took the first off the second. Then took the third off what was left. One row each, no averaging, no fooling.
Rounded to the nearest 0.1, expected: -9.4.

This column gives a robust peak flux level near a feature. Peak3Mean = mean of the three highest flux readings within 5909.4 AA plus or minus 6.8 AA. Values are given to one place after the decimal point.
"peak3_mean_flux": 11.9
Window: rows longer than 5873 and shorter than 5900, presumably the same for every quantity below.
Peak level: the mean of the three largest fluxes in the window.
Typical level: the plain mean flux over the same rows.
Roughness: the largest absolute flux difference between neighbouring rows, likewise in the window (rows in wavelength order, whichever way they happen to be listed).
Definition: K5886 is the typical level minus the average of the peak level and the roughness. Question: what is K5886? 4.0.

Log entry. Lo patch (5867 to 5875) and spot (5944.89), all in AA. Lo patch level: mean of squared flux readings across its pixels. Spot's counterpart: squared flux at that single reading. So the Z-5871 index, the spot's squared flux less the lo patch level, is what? 16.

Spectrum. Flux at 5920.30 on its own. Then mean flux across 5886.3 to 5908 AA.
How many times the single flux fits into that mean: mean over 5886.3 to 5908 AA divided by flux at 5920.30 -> 0.84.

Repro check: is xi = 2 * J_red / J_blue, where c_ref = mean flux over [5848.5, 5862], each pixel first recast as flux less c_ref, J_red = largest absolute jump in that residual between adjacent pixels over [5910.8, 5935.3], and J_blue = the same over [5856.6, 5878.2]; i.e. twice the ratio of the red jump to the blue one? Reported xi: 1.6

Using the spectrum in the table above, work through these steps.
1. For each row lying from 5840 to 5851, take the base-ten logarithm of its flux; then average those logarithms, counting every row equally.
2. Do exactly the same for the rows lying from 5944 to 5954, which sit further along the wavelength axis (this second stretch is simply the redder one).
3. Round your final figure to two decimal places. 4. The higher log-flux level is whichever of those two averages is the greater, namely 1.08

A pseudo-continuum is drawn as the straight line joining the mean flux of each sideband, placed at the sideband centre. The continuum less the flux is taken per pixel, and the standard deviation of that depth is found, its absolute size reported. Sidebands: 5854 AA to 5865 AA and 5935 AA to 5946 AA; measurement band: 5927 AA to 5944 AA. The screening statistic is 0.2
